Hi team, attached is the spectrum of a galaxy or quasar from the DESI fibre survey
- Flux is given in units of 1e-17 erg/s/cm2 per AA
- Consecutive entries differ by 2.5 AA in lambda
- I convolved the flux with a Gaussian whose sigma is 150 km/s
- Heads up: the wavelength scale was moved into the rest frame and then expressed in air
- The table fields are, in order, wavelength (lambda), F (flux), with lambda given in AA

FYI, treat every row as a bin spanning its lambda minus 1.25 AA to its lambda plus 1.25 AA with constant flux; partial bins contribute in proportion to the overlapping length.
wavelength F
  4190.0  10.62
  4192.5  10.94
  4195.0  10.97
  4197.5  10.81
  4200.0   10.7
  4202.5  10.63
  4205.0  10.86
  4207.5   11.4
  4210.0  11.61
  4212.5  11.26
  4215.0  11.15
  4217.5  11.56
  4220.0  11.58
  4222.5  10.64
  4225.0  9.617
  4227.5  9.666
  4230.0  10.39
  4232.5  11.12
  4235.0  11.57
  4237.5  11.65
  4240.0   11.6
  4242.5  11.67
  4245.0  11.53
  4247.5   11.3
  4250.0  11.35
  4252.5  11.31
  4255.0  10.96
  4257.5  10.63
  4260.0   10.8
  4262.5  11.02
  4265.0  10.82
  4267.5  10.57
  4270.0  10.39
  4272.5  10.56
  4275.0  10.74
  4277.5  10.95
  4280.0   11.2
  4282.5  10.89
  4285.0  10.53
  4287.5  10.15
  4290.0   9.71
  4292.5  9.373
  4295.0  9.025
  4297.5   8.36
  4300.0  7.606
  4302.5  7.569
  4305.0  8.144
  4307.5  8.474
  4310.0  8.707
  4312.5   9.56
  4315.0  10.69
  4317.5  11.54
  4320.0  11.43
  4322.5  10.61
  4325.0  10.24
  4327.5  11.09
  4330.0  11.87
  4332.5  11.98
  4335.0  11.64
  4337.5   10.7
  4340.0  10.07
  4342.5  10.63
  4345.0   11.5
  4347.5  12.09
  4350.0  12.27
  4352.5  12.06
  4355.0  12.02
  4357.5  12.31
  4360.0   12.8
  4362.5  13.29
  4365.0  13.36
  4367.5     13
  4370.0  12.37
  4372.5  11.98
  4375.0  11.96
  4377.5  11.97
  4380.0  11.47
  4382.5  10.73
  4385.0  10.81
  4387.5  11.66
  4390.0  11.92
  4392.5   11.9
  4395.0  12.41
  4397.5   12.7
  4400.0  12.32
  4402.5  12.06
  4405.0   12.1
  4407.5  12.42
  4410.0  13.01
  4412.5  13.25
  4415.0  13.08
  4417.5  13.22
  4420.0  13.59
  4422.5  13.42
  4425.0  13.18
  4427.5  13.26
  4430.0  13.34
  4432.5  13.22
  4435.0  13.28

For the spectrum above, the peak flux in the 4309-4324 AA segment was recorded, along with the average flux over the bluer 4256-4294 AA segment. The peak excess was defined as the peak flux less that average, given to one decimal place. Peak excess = 1.0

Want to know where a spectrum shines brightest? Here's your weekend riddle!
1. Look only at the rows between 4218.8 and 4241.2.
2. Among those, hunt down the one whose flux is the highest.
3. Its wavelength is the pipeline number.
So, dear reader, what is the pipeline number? 4237.5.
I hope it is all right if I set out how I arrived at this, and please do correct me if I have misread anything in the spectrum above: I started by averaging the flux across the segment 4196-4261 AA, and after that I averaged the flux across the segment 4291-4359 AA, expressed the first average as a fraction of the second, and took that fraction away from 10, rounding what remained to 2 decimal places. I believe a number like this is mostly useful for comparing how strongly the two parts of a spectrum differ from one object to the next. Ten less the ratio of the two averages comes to 8.94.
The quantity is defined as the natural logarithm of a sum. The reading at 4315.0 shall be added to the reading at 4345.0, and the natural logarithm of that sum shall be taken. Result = 3.10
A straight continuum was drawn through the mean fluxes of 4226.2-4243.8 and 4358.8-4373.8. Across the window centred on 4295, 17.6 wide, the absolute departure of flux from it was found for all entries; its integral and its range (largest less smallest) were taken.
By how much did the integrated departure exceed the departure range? 51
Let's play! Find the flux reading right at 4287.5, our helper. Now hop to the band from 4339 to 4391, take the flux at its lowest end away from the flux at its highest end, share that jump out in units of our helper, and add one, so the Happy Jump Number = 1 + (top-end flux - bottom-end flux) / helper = 1.18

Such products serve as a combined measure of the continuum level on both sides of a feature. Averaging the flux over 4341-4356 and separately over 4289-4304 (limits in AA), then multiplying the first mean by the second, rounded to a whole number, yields 101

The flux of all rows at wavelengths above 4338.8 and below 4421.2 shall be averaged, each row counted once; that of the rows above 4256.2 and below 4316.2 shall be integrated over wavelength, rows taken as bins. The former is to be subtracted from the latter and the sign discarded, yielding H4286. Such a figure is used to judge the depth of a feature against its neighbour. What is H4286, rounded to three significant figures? 579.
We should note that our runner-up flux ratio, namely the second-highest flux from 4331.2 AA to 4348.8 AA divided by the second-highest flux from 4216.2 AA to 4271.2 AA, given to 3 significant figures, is 1.03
